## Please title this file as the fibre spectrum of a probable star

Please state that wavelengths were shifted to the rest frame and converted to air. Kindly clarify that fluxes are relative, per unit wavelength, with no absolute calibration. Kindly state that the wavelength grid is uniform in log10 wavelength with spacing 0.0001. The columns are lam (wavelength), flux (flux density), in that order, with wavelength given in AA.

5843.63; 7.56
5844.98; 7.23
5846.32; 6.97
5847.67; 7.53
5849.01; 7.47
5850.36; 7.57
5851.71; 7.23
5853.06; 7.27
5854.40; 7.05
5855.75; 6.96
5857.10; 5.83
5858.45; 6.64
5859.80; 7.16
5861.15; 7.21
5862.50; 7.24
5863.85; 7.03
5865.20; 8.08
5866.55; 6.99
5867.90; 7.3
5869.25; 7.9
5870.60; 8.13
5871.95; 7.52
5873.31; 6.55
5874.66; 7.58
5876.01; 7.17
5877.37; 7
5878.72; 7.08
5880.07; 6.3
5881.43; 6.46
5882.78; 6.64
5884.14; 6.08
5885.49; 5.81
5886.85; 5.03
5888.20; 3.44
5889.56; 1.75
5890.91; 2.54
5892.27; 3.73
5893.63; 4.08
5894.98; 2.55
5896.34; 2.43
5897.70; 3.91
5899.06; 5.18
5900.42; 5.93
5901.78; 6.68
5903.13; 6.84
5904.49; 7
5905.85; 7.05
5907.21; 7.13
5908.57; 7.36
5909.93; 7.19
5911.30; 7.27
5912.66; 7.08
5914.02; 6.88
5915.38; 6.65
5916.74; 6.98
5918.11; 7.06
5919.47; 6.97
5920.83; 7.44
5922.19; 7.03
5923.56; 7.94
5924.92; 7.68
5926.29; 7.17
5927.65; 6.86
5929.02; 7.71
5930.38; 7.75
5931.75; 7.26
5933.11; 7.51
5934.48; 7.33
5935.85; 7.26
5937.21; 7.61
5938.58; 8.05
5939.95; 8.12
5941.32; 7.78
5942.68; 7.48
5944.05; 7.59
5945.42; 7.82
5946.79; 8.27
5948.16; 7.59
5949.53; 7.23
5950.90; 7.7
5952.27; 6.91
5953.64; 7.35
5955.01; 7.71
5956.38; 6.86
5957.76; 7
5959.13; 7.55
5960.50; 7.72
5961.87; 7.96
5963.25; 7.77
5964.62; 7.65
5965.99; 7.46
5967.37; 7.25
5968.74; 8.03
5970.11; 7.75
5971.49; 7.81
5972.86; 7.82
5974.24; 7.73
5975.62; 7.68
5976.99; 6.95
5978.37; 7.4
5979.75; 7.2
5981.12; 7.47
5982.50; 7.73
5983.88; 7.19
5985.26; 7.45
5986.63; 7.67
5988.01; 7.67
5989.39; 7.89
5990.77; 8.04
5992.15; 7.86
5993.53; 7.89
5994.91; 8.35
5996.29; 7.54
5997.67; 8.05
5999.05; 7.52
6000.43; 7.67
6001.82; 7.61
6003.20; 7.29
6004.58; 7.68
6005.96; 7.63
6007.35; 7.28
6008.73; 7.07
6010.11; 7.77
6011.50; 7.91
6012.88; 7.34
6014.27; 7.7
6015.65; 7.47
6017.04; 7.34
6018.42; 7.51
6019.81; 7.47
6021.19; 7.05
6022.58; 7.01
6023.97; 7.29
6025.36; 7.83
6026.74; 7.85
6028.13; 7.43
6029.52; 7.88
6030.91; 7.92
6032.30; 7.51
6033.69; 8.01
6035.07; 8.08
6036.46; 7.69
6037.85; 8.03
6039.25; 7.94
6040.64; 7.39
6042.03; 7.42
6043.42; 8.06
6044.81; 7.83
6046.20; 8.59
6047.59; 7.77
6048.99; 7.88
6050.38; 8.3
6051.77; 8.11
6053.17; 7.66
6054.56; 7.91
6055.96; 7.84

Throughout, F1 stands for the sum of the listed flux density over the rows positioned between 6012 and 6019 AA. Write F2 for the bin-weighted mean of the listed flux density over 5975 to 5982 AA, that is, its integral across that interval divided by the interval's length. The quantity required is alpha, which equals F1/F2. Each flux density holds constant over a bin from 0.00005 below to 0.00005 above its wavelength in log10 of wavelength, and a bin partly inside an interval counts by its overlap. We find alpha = 5.1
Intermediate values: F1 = 37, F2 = 7.35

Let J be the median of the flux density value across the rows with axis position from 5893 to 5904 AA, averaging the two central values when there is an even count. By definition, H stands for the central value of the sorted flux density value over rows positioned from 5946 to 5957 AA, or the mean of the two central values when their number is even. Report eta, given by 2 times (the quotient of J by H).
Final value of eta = 1.24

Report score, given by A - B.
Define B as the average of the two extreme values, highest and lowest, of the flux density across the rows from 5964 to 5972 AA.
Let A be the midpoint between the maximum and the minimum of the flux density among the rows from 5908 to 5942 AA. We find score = 0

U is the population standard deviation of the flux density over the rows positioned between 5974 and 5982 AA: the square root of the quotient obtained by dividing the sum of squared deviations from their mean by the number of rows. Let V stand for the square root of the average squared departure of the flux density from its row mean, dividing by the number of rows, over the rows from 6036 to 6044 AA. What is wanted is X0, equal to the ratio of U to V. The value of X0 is 0.98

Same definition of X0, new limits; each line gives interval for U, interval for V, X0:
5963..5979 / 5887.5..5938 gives 0.16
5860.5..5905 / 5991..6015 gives 5.92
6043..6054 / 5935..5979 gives 0.83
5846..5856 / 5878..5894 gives 0.14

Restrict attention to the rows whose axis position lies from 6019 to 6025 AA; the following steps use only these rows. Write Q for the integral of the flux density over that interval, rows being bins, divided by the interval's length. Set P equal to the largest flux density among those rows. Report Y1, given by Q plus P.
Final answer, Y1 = 14.7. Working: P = 7.47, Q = 7.2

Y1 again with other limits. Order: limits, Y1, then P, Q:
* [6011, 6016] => 15.5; 7.91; 7.6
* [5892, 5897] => 7.2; 4.08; 3.2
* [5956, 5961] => 15.0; 7.72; 7.3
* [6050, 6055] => 16.3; 8.3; 8.0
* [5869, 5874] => 15.6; 8.13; 7.5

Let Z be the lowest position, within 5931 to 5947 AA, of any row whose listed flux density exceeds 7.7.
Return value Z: 5938.58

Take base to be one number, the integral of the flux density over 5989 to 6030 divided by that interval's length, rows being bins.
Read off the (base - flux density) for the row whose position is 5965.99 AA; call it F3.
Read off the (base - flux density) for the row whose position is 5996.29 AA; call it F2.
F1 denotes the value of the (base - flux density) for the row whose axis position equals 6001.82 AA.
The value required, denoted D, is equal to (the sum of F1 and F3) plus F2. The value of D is 0.2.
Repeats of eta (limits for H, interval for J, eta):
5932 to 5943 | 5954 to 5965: 2.03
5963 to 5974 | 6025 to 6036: 2.03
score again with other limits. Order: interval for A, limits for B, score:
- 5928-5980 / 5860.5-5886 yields 1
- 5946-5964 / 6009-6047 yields 0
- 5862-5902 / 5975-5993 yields -3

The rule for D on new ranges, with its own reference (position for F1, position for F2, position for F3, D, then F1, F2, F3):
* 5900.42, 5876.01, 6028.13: 2.3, 1.67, 0.4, 0.2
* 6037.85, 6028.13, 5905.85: 0.3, -0.43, 0.2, 0.6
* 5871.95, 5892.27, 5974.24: 3.8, 0.08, 3.9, -0.1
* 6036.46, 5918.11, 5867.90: 0.8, -0.09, 0.5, 0.3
